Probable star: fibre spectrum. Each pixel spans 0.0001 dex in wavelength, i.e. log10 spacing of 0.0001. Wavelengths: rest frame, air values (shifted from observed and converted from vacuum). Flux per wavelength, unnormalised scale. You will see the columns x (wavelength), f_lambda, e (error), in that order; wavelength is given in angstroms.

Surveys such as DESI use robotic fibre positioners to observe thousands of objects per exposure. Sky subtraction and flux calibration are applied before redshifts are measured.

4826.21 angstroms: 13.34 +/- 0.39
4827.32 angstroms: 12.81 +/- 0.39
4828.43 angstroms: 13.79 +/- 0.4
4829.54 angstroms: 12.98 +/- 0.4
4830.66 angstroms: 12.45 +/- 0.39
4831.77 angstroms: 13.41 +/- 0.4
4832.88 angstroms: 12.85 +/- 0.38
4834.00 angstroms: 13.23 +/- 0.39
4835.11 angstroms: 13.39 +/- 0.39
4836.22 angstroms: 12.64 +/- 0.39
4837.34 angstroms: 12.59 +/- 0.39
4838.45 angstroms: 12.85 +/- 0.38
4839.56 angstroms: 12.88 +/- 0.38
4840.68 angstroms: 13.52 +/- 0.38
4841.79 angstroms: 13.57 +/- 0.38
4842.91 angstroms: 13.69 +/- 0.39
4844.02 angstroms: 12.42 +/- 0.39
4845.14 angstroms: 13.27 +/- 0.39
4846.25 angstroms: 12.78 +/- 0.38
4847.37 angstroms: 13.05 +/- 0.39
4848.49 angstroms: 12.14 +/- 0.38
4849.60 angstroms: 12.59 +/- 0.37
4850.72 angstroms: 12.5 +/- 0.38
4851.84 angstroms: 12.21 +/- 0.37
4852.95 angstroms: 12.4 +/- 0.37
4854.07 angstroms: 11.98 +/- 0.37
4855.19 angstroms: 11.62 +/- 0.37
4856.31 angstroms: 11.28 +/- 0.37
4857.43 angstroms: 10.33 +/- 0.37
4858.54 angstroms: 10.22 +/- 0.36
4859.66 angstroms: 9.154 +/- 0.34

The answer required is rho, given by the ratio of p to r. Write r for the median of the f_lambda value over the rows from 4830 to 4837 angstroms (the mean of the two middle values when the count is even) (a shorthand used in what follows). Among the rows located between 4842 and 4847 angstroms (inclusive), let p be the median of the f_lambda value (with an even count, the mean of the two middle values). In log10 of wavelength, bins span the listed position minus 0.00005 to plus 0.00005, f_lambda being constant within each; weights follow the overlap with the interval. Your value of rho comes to 1.00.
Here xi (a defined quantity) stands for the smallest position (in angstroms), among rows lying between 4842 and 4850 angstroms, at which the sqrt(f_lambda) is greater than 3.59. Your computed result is 4842.91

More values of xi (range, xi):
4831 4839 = 4831.77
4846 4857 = 4847.37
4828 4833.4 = 4828.43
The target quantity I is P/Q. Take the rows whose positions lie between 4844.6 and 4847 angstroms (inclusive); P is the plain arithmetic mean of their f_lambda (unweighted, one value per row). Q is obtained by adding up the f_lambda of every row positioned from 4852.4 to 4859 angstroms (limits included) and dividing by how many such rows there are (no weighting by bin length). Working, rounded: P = 13.0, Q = 11.3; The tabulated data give 1.15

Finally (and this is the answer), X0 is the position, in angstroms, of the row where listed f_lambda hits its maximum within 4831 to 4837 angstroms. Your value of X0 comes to 4831.77 angstroms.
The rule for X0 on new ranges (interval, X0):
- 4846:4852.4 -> 4847.37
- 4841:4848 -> 4842.91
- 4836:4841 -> 4840.68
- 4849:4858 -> 4849.60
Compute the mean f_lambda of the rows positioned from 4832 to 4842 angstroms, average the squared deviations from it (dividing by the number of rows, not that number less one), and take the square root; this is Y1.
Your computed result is 0.35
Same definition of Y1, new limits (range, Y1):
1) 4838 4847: 0.43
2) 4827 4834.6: 0.41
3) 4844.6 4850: 0.39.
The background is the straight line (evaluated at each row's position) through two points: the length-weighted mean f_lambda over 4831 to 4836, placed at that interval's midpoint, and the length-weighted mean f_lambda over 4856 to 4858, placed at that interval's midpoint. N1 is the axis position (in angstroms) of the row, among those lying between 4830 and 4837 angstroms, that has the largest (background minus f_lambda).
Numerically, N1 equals 4830.66 angstroms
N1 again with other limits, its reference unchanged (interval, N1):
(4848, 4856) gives 4848.49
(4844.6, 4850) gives 4848.49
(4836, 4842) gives 4836.22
